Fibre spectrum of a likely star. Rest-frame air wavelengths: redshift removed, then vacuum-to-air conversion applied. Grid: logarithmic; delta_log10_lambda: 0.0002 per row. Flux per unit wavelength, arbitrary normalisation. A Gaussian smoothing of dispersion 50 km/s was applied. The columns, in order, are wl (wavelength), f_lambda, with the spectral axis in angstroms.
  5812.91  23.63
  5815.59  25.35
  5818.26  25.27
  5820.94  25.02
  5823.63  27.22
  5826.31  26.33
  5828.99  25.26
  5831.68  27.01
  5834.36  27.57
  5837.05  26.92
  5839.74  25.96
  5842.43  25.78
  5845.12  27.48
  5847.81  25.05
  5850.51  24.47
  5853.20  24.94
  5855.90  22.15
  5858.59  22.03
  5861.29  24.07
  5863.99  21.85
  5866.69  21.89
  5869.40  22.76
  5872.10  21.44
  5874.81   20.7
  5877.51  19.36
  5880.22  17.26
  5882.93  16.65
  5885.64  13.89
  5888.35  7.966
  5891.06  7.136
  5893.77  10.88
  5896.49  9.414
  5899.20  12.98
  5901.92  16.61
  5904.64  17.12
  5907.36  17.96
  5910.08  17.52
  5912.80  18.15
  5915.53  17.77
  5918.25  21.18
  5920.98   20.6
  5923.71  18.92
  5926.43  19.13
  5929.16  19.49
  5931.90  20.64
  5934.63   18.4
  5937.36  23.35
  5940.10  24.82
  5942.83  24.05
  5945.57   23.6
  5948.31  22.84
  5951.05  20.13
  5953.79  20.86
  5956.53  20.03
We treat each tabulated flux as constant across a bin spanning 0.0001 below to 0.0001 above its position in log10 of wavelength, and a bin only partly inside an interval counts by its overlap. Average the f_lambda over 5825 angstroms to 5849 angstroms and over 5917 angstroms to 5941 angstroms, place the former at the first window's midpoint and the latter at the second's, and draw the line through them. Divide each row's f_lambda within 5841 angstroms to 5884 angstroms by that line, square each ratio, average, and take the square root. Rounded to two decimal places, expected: 0.90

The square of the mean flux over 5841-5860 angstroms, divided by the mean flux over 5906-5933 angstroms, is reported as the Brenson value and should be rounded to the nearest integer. 32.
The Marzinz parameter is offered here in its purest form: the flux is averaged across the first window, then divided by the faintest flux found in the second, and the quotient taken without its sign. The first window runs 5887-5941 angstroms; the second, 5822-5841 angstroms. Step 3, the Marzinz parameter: 0.67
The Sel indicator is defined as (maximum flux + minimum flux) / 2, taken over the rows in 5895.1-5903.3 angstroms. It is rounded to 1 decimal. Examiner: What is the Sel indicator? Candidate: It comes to 13.0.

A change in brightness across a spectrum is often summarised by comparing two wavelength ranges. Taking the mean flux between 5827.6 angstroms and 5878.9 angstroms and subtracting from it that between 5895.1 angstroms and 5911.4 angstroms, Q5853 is 9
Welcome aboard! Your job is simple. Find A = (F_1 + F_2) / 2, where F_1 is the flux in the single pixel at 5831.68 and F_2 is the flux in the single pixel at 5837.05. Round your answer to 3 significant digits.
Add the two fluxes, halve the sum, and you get 27.0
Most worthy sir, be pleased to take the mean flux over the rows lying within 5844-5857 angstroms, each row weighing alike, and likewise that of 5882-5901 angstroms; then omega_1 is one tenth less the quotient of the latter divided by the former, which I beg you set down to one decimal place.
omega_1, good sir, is -0.4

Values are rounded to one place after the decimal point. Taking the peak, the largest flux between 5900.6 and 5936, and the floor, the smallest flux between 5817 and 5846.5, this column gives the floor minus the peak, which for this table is 3.8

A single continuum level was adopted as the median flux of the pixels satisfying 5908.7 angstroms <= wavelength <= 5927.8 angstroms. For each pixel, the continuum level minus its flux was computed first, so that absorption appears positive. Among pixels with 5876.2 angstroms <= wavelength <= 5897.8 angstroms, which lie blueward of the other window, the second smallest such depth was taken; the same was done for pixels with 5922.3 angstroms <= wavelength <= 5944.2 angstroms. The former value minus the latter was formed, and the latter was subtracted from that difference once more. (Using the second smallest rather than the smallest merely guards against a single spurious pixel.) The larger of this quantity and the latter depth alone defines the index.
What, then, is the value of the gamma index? 11.9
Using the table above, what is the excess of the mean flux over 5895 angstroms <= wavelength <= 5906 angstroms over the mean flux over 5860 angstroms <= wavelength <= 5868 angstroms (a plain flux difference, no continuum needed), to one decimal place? -8.6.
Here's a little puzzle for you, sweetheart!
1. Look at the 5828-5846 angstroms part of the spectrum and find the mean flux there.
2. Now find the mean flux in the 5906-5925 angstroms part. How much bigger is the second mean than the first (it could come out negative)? -8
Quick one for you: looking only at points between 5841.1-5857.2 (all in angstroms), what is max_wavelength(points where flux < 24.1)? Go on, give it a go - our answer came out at 5855.90 angstroms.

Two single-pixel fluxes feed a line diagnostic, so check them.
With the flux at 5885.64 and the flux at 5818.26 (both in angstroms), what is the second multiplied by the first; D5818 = 351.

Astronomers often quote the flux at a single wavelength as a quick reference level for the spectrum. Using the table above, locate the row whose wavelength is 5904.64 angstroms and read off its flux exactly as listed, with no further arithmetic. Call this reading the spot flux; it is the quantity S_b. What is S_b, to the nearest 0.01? 17.12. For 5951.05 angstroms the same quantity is 20.13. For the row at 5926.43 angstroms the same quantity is 19.13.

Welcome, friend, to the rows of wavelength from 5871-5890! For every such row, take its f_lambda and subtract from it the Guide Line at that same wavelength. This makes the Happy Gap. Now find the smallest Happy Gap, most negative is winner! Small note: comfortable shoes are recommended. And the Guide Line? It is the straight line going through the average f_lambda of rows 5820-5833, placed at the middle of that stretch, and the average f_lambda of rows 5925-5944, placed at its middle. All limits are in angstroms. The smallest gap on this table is -15.5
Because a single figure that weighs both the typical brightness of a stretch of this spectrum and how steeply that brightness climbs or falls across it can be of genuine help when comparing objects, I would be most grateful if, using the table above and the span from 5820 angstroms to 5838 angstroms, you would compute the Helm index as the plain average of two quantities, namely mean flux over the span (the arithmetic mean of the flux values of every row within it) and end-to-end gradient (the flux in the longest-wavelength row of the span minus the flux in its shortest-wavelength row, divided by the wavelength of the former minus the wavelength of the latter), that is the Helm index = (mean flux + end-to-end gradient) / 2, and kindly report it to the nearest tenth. 13.3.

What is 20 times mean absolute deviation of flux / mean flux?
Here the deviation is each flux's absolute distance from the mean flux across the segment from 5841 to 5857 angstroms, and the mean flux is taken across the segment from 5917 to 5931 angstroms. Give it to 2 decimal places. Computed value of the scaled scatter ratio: 1.13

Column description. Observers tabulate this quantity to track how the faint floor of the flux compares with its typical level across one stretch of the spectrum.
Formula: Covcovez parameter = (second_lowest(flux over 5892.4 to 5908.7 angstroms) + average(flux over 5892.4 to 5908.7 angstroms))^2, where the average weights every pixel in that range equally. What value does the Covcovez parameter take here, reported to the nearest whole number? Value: 627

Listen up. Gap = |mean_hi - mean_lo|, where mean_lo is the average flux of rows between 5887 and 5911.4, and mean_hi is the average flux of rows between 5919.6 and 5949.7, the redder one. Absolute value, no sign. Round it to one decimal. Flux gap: 8.4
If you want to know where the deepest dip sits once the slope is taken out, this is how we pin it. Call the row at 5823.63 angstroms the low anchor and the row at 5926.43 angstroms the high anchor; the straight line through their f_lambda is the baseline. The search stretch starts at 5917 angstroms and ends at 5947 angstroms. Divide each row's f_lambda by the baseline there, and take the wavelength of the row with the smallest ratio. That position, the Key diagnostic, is 5923.71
